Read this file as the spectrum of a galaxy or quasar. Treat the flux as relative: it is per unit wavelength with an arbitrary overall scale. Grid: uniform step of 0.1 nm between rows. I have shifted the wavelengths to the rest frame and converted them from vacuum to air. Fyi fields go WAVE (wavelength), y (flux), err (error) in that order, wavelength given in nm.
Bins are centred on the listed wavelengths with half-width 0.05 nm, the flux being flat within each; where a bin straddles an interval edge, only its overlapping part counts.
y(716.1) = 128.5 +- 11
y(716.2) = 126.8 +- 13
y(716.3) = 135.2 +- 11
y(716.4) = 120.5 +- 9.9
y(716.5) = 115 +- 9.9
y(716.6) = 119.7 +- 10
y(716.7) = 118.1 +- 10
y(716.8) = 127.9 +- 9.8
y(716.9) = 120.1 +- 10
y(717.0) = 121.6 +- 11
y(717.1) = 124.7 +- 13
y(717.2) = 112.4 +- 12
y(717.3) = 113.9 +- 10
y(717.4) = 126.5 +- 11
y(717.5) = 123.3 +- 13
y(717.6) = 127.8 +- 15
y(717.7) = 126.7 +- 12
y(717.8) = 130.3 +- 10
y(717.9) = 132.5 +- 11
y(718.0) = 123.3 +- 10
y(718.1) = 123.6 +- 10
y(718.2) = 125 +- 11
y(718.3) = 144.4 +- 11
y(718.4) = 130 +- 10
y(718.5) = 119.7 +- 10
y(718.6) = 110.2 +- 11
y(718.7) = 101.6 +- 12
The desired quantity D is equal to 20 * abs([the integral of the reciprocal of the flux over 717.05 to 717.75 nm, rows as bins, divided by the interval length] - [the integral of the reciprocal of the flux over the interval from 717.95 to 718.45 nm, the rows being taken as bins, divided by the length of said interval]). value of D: 0.009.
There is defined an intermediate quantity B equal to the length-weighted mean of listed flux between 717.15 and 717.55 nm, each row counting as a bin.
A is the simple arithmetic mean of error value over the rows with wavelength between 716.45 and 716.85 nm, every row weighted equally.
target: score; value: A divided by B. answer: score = 0.083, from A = 9.9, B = 119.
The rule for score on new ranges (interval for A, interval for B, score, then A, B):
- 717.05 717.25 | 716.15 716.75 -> 0.102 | 12.5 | 123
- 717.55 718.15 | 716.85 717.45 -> 0.095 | 11.3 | 120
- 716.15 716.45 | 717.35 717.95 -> 0.088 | 11.3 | 128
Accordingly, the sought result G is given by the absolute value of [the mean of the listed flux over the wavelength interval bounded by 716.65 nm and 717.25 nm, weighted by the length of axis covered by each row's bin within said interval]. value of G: 121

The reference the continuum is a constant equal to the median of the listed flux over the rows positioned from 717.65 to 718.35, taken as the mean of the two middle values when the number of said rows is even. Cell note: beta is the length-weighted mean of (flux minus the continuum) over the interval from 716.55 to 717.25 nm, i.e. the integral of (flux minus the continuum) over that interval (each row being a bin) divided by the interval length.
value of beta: -6.1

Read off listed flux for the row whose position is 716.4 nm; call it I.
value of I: 120.5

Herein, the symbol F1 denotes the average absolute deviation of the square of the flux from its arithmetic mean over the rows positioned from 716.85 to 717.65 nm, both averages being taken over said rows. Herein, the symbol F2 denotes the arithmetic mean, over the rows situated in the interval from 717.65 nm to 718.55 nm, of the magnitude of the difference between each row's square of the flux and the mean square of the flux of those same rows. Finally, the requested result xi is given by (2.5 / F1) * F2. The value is 3.3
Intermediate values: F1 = 1046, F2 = 1370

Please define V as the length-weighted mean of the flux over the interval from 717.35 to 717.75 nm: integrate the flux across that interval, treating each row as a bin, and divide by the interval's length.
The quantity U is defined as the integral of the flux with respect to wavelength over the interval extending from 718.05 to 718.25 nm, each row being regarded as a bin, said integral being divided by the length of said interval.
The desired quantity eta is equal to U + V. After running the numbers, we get 250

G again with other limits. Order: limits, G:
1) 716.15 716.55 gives 124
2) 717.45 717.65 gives 126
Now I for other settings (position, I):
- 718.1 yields 123.6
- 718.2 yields 125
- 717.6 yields 127.8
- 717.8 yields 130.3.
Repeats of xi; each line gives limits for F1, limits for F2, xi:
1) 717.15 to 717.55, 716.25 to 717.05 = 2.1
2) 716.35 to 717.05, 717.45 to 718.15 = 3.1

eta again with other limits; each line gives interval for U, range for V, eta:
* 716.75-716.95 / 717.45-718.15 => 251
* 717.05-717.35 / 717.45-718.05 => 244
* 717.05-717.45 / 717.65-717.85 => 248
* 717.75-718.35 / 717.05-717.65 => 251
